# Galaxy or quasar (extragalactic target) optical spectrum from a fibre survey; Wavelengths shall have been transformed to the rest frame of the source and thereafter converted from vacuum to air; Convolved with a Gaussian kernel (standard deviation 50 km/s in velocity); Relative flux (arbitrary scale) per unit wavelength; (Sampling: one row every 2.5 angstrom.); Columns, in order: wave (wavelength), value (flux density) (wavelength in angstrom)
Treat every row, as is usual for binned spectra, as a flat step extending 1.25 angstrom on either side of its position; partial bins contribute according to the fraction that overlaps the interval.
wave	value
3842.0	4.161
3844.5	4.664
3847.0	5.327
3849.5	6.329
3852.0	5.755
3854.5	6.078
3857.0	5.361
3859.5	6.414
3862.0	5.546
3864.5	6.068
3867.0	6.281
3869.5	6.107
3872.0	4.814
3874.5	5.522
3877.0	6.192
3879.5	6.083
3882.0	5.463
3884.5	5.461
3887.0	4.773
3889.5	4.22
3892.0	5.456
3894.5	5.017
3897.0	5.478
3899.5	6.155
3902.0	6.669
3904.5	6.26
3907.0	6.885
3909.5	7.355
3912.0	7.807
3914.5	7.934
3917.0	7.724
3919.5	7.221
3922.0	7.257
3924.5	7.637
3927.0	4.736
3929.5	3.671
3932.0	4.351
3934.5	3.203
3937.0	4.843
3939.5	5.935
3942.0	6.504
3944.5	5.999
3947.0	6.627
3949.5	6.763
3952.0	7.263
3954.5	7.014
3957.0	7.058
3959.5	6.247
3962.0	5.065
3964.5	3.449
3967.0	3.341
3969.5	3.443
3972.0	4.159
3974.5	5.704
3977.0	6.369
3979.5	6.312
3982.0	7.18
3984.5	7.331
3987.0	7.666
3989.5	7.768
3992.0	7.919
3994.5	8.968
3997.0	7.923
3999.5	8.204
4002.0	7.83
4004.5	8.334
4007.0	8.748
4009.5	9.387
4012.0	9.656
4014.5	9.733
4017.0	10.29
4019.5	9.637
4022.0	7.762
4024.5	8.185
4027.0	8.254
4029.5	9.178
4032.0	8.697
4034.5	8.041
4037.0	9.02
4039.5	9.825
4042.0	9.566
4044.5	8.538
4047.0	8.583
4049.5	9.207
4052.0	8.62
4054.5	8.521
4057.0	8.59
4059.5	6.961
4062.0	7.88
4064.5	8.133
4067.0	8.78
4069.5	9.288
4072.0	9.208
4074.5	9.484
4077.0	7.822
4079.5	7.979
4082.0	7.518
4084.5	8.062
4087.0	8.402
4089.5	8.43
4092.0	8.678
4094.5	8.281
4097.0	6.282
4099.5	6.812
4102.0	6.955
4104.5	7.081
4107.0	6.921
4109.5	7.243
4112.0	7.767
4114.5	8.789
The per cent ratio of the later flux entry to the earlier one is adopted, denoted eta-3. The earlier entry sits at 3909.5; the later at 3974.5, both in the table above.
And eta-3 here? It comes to 78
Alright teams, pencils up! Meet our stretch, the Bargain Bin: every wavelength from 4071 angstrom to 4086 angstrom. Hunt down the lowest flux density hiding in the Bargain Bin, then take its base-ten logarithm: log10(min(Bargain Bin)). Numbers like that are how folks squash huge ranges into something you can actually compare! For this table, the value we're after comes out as 0.88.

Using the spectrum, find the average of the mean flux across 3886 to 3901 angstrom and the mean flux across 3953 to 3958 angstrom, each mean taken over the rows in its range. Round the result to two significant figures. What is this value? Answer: 6.1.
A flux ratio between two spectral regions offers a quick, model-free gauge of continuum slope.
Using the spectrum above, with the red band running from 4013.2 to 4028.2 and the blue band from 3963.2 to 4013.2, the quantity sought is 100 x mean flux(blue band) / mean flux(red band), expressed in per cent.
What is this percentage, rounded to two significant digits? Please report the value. 78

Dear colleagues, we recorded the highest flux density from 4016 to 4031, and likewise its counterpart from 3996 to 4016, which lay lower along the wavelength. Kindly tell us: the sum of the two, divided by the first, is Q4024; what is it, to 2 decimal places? 1.95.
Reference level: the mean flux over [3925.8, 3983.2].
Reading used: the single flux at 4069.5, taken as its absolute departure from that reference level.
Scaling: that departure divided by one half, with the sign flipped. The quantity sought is -7.7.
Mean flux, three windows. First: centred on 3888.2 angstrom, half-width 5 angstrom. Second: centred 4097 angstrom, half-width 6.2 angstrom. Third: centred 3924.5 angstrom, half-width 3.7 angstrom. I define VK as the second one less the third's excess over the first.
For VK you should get 5.8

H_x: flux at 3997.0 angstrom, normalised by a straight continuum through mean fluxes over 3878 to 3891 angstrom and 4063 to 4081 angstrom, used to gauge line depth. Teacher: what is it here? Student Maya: 1.09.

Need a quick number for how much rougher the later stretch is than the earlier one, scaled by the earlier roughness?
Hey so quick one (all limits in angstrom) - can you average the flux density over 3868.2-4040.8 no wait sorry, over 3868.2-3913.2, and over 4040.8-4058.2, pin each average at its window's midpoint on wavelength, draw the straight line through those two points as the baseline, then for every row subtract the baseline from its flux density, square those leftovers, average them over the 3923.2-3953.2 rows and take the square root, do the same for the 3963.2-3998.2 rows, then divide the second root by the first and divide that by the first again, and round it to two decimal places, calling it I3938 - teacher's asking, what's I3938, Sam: 0.71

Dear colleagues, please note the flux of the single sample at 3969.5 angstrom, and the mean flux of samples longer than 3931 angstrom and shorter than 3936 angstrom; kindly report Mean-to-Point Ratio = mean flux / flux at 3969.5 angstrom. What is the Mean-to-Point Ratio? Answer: 1.10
